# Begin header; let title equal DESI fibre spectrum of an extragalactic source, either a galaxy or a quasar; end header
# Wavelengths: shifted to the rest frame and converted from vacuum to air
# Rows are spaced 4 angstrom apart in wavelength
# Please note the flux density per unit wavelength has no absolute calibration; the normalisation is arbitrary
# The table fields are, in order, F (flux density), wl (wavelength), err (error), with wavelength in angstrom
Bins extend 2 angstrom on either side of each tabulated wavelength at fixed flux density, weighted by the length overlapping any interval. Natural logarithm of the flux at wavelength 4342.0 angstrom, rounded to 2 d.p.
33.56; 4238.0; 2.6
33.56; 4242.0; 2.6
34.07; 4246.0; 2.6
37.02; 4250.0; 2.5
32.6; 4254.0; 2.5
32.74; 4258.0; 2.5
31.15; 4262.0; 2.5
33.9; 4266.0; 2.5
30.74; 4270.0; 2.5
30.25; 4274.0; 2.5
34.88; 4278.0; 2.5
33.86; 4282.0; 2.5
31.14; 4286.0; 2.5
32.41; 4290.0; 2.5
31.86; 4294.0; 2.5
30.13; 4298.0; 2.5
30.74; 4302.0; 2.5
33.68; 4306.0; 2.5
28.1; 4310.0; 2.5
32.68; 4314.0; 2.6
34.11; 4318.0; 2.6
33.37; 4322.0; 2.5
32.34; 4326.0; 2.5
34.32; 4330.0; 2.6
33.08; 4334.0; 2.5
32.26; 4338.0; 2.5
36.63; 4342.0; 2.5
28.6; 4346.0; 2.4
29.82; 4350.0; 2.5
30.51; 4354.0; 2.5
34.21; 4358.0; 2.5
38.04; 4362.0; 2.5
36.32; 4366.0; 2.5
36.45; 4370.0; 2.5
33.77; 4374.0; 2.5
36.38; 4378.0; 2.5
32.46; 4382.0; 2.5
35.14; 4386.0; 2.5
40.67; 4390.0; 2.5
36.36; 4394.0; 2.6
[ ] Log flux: 3.60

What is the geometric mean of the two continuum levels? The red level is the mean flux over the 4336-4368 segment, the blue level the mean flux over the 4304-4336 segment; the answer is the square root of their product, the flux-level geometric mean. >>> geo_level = 33.0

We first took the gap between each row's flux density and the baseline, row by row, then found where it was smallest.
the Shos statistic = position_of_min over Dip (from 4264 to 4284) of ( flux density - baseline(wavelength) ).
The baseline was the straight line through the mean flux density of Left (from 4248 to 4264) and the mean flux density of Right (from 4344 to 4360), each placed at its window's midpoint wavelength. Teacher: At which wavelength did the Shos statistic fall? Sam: 4274.0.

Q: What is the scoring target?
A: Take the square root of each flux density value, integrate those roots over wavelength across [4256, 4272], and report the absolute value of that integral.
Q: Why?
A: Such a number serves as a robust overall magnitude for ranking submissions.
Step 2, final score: 91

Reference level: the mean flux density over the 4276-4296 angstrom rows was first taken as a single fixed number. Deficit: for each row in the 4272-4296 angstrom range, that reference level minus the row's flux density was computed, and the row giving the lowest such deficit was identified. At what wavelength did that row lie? 4278.0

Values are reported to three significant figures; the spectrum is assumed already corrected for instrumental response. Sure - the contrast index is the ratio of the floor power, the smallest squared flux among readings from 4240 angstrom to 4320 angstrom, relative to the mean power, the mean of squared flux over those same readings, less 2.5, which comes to -1.75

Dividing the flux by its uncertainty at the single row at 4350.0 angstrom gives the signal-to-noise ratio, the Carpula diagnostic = 11.9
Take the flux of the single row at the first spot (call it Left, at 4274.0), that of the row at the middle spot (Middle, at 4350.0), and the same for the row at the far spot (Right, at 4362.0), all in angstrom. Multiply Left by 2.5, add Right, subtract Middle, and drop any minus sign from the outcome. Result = 84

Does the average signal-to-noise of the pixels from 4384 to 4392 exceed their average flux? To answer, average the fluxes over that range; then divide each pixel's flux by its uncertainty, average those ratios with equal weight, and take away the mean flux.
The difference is -22.7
